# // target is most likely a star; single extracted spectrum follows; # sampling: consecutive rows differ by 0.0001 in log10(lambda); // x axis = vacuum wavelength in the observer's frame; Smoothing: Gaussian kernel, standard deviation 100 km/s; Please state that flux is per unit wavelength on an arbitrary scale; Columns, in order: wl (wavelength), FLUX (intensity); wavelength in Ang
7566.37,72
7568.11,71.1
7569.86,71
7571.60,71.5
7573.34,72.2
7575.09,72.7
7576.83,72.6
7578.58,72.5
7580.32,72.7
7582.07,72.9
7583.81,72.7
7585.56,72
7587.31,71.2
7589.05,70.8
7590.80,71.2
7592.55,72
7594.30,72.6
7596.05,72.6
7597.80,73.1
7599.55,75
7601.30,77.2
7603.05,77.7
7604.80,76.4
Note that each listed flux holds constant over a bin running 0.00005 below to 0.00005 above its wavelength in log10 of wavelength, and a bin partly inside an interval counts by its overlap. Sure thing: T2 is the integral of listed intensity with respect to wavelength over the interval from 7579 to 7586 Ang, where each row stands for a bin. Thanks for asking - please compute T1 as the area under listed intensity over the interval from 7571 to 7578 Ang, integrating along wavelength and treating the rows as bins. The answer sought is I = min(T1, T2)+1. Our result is 507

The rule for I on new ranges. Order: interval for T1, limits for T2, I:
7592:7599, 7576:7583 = 510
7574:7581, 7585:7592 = 500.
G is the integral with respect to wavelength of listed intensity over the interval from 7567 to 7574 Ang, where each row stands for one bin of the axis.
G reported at 500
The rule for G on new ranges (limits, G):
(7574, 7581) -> 508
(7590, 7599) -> 651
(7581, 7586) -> 363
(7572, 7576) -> 290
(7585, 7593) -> 571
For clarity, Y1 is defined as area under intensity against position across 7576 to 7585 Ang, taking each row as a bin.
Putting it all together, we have 654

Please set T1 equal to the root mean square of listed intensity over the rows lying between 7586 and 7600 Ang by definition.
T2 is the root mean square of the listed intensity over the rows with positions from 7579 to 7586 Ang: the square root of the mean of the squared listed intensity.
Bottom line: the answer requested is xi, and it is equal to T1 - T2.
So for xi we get -0.25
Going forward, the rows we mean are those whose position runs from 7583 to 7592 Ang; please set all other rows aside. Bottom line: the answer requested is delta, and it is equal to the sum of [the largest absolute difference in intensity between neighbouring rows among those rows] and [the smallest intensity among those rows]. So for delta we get 71.6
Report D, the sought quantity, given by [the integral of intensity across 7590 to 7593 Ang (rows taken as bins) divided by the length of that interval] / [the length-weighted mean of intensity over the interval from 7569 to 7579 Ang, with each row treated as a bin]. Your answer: 0.99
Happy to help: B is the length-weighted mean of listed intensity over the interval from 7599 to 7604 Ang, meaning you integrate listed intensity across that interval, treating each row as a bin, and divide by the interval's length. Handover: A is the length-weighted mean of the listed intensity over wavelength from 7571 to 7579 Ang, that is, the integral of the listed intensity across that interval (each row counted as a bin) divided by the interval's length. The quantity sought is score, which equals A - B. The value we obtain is -4.5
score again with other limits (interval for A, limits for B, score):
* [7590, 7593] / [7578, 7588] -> -0.8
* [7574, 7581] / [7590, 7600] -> 0.0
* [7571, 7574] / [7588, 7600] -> -0.4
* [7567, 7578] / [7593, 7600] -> -1.3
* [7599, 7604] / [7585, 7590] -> 5.4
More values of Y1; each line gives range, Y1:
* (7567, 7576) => 645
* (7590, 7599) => 651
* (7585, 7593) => 571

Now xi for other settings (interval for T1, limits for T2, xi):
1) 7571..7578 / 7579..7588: -0.05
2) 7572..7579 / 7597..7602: -2.62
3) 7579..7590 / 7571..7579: -0.25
